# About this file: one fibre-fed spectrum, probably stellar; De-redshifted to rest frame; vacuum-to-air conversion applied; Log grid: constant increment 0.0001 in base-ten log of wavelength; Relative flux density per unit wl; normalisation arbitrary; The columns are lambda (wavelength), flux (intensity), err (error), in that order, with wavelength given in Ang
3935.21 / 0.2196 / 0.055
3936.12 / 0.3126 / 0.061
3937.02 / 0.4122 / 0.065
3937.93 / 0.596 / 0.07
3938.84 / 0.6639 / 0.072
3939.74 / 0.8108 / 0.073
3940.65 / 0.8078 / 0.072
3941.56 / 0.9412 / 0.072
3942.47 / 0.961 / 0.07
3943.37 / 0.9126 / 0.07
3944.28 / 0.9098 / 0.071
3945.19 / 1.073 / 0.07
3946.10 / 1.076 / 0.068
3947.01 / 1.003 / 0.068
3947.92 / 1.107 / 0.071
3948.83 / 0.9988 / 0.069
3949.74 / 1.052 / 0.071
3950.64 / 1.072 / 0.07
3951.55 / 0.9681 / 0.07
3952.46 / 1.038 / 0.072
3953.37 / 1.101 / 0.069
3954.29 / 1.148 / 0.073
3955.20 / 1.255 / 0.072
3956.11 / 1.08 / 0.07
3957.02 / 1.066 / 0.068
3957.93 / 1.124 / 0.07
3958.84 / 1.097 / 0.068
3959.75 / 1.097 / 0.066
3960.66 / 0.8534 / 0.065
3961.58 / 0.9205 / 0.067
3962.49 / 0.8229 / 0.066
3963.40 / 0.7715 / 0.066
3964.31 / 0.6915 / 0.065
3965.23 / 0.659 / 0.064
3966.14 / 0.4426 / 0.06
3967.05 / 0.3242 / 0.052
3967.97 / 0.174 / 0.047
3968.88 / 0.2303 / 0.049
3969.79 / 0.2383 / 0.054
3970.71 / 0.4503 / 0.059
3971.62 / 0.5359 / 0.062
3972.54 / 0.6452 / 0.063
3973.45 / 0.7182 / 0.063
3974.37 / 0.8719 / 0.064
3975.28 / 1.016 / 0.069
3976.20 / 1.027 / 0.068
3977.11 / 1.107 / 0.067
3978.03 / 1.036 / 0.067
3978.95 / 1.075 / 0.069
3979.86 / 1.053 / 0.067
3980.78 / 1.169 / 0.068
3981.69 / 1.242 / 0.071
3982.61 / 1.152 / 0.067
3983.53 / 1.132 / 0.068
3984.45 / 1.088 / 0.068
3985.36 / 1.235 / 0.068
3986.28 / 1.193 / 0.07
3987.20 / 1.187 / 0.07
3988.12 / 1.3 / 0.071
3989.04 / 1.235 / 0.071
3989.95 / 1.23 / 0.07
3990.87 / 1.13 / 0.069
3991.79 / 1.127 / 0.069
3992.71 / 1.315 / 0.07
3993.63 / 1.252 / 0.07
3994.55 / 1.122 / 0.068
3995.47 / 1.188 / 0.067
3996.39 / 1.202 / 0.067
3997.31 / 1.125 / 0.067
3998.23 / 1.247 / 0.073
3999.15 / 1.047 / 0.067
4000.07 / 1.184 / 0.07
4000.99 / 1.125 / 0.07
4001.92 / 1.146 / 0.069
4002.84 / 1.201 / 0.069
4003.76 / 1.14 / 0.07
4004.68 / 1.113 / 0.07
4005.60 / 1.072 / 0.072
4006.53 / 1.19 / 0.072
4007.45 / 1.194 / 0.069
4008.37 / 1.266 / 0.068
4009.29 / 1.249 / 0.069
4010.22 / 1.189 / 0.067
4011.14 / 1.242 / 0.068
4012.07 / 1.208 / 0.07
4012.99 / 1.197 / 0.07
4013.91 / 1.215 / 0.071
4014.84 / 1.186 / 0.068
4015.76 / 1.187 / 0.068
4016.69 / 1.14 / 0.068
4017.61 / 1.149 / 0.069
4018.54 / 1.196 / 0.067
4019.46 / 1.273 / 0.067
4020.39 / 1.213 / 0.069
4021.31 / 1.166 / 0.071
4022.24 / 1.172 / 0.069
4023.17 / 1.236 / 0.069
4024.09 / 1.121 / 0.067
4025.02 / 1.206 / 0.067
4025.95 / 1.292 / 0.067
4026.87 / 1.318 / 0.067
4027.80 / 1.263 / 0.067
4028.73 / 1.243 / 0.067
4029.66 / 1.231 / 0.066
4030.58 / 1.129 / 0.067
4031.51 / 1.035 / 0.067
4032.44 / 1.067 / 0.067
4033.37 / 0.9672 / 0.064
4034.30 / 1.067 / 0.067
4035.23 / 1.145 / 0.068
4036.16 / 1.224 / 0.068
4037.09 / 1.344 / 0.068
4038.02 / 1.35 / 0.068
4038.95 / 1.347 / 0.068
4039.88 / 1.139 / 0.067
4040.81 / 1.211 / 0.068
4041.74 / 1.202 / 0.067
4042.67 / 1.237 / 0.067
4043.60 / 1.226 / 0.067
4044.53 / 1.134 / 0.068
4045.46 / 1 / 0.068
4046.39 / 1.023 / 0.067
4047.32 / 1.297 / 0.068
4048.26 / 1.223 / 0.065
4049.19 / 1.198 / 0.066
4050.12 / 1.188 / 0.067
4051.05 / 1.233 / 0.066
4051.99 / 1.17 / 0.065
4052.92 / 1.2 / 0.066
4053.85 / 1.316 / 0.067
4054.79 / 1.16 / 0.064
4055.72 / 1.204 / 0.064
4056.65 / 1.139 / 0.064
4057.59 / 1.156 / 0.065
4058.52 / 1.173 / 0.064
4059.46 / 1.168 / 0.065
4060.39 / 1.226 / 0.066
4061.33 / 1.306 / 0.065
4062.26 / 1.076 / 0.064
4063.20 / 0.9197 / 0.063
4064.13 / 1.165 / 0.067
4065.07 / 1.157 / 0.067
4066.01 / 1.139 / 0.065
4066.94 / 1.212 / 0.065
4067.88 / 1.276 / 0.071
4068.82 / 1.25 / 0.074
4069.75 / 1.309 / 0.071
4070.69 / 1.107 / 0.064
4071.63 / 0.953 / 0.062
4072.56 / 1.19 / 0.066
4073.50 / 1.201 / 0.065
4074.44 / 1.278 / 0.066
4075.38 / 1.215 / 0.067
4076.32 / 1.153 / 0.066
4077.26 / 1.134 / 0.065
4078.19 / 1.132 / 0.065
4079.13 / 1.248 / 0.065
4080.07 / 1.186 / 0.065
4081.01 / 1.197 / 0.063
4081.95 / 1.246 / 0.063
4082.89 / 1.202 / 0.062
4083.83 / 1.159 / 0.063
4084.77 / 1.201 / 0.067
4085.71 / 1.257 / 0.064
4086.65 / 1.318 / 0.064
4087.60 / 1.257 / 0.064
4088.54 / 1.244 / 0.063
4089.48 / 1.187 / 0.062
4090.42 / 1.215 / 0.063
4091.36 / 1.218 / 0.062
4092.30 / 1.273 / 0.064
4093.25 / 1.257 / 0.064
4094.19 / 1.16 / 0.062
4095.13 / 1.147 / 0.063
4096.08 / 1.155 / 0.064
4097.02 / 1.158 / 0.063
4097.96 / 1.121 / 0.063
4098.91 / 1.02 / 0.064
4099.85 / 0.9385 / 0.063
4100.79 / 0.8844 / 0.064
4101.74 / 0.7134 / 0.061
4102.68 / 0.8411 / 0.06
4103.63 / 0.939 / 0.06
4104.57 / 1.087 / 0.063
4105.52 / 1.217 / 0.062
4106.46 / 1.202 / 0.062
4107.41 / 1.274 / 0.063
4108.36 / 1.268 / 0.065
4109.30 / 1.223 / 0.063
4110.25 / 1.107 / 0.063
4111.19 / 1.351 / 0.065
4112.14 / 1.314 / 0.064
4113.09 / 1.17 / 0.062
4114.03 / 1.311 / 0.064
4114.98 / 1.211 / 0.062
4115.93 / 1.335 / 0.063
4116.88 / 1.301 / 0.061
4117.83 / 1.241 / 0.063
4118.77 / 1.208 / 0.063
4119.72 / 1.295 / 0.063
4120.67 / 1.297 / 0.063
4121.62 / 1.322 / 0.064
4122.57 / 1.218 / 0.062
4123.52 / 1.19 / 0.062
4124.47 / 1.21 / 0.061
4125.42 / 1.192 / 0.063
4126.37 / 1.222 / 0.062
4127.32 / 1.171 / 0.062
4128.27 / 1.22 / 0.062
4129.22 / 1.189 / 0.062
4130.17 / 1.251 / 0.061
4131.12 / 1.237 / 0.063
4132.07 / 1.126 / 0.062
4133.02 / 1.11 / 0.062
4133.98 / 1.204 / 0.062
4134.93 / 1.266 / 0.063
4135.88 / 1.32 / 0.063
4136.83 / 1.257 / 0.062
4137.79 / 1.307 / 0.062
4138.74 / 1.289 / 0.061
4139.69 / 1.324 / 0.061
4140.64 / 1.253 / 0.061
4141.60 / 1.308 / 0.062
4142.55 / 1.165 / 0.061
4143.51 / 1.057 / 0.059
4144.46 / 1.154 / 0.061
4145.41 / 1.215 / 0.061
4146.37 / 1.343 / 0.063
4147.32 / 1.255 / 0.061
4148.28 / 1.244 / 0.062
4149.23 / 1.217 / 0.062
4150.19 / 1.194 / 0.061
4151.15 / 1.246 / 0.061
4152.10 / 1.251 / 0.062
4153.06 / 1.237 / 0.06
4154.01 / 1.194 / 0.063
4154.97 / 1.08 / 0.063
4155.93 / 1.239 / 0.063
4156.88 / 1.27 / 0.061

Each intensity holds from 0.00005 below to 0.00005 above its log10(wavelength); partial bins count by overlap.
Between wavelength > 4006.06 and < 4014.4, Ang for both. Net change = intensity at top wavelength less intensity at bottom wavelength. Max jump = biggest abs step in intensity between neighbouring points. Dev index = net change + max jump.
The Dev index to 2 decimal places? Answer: 0.10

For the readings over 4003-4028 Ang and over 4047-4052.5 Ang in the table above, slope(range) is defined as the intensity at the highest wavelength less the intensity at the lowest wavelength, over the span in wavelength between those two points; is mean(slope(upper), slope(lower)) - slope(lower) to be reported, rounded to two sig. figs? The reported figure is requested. -0.016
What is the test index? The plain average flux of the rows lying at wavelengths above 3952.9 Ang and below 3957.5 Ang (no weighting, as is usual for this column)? 1.13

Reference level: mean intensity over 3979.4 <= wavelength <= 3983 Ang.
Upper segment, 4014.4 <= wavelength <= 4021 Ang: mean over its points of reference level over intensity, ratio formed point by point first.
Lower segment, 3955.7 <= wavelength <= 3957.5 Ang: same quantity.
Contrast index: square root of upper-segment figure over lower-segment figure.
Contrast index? 0.95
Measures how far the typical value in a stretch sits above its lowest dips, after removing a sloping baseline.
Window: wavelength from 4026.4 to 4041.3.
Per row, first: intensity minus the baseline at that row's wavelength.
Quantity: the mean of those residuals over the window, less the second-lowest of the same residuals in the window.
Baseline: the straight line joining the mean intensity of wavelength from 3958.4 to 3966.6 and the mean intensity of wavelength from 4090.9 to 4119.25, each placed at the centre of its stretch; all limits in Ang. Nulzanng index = 0.15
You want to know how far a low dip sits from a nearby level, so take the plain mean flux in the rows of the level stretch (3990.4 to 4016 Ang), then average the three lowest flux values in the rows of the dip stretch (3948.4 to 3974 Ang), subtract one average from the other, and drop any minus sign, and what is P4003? 1.0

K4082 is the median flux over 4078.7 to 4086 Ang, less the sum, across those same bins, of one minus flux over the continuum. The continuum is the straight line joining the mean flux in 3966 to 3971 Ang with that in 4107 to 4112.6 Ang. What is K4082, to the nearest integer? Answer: 2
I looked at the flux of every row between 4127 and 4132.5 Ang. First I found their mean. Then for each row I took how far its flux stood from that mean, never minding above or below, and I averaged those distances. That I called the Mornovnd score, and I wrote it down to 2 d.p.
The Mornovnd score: 0.04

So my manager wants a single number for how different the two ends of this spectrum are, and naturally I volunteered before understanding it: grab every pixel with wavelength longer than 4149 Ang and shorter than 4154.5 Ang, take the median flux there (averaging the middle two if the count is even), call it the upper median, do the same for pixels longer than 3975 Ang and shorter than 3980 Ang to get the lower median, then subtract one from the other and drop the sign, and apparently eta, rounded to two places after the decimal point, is 0.18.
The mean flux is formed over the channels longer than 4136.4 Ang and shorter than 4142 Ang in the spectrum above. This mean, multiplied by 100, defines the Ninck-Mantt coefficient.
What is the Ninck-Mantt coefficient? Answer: 129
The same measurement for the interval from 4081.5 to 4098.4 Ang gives 121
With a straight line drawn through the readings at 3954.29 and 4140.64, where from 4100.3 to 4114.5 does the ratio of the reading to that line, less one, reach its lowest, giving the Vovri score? 4101.74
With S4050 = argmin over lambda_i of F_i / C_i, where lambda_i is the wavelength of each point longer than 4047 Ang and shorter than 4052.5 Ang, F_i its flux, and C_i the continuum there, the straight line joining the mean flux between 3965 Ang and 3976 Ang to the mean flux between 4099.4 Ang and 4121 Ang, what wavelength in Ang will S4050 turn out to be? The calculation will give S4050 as 4051.99 Ang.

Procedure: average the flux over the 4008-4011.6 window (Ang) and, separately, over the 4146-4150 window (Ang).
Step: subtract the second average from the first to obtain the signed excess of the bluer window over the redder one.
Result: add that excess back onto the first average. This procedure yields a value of 1.21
